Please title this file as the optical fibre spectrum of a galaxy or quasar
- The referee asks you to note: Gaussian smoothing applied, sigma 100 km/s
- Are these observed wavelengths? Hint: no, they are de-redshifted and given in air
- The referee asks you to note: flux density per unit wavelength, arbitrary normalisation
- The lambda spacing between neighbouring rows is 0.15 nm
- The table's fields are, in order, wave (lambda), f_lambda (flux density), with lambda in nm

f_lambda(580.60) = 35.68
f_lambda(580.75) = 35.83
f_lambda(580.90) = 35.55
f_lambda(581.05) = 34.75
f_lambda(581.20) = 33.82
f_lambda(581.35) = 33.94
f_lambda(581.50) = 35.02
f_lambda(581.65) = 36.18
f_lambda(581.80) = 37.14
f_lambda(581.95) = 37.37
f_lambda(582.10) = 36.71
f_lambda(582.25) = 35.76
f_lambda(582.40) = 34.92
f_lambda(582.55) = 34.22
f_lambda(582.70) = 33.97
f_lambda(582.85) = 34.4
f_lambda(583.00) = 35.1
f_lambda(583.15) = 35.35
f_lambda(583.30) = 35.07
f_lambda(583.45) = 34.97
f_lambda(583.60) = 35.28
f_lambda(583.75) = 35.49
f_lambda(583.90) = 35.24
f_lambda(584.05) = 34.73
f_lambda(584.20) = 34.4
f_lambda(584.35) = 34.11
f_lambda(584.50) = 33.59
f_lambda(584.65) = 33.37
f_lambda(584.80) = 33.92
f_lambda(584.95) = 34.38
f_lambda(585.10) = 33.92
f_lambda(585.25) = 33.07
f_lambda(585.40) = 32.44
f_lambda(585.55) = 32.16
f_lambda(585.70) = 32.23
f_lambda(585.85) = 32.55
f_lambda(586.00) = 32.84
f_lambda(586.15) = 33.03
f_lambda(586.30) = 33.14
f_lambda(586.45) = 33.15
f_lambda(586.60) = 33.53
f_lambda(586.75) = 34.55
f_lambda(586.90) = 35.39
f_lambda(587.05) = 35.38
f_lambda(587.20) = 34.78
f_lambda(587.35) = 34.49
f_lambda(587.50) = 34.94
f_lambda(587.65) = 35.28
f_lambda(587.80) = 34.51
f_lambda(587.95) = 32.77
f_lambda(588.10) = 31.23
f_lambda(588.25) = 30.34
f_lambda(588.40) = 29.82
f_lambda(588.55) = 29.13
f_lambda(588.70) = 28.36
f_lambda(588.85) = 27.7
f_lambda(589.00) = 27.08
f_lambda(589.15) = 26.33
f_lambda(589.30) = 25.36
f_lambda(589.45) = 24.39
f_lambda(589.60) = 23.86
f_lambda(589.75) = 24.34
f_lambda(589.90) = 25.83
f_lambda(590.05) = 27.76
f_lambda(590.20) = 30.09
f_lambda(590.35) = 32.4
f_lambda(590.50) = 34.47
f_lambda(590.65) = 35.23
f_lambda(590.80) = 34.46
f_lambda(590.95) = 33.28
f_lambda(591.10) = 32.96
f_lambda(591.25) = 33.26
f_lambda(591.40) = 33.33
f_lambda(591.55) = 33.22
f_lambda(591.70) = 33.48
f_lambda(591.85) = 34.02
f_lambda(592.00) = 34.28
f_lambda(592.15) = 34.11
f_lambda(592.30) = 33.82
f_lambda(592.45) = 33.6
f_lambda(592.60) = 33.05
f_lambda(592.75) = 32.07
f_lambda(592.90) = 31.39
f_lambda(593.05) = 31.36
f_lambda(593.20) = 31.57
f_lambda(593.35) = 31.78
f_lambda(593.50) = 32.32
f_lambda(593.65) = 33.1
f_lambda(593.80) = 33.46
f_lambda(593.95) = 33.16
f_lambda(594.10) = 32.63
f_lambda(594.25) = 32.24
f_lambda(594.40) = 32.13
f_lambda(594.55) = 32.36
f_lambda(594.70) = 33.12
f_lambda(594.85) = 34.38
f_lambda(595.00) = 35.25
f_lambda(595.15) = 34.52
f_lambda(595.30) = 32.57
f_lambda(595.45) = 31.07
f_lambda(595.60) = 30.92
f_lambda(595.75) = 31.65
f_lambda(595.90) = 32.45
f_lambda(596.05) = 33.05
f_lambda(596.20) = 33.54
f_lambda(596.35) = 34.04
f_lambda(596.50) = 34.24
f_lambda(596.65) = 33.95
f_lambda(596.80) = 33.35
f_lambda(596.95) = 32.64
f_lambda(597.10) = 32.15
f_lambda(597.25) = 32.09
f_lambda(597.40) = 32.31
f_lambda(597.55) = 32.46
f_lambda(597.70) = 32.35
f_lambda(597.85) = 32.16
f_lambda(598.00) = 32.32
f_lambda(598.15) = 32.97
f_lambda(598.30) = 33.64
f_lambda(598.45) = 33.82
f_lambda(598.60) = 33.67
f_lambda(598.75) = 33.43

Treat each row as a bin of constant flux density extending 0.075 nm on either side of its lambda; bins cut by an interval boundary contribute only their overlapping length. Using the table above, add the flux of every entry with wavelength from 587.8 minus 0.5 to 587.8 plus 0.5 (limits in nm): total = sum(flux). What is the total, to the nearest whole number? 234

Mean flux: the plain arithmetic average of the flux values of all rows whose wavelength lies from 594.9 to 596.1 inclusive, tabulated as 32.7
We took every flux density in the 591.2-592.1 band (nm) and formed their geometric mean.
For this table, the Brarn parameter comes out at 33.6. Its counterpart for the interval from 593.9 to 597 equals 33.0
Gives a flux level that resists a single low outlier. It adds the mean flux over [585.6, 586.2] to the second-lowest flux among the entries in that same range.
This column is 65.2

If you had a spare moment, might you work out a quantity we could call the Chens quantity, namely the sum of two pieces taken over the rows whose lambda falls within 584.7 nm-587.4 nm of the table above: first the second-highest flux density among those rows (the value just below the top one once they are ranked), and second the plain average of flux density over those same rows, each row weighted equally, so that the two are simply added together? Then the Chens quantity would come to 69.0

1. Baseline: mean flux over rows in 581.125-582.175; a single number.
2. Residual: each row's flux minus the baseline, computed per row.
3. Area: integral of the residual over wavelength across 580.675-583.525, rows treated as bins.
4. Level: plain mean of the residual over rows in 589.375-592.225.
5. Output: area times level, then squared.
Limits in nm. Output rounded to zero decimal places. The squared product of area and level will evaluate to 36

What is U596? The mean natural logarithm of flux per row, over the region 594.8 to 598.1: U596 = 3.492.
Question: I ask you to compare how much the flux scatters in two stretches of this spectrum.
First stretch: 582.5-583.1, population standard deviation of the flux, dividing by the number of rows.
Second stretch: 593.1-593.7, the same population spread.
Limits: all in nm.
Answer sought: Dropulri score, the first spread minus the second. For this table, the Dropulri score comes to -0.2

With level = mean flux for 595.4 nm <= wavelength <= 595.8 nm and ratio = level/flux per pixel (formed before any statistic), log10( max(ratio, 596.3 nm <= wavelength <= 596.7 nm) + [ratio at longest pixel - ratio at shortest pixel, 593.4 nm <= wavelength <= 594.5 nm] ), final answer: -0.03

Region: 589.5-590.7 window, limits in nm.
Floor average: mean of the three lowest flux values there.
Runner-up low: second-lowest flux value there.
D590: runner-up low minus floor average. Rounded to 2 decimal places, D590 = -0.34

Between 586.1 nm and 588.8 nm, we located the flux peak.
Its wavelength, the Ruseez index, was 586.90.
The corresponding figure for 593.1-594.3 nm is 593.80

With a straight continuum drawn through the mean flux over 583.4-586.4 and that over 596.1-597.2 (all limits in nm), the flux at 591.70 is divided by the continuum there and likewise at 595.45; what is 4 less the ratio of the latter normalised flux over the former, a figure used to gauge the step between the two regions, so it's 3.07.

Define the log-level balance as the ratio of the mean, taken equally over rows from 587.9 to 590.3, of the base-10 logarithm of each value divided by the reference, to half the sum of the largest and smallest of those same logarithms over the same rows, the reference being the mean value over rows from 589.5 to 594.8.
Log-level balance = 1.08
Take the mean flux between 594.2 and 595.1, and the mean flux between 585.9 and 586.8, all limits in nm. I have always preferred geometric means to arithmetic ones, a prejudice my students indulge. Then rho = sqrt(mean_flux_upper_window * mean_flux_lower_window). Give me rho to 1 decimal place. 33.3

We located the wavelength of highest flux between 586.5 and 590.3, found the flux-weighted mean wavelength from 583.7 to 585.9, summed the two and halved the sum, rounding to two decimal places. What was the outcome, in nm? 585.84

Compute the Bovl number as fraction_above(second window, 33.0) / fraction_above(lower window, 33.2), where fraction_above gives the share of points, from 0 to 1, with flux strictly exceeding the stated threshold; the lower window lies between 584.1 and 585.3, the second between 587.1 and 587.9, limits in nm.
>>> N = 1.14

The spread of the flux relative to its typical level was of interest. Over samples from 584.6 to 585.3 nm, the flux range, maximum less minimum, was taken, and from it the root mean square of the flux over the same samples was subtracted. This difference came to -32.4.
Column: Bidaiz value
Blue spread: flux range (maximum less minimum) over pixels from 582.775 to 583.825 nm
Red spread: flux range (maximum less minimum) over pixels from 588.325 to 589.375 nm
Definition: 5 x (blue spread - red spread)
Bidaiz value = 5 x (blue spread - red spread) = -17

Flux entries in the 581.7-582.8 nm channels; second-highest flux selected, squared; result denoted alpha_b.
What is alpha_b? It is 1379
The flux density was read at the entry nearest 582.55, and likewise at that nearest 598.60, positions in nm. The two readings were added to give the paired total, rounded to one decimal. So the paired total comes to 67.9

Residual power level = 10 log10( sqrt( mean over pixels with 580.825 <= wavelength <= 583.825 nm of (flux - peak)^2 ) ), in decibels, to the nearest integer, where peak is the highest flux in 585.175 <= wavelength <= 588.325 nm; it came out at 0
